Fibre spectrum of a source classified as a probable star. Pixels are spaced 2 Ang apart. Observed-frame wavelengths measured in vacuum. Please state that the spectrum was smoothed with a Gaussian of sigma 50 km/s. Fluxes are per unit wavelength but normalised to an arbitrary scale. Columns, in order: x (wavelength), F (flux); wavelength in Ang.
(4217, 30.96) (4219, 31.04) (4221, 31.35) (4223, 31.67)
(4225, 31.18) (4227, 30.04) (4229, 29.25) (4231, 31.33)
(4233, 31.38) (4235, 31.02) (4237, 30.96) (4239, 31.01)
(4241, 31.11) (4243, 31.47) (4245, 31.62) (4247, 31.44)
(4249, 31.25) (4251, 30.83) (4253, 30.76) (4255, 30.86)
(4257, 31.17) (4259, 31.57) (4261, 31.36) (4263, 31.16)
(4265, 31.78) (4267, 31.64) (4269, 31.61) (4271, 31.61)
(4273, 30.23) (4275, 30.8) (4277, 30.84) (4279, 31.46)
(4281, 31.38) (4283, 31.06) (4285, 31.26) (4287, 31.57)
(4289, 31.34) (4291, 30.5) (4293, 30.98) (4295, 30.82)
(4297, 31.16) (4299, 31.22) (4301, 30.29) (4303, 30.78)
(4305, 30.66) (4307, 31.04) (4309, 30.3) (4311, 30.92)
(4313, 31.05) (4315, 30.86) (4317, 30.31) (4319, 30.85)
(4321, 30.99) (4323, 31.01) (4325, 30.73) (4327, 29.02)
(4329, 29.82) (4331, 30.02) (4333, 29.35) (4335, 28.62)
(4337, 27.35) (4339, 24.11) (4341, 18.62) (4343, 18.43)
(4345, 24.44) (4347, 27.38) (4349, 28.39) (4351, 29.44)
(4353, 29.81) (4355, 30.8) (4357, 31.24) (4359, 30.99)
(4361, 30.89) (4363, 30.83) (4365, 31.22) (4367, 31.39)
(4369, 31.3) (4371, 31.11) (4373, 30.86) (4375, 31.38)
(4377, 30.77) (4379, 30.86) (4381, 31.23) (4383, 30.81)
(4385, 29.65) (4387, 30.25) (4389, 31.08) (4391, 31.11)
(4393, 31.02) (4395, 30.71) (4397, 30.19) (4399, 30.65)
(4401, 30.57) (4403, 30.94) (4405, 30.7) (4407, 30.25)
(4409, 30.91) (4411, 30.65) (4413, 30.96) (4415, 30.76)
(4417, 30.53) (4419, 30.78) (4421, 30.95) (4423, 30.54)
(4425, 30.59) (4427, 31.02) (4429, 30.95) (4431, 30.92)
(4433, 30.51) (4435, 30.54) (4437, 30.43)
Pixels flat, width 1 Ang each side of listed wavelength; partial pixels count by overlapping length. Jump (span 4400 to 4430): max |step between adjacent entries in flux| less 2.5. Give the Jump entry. -1.8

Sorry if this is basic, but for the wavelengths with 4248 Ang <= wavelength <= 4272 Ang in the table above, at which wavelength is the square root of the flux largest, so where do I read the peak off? 4265 Ang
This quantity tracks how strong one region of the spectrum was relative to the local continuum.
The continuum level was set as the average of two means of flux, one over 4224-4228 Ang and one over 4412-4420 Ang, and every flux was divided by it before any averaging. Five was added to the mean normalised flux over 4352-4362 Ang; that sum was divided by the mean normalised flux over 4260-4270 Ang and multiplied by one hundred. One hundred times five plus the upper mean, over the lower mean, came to 584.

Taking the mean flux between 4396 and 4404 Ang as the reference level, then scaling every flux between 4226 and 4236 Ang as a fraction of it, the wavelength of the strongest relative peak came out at 4233 Ang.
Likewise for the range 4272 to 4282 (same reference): 4279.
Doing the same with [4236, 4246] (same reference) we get 4245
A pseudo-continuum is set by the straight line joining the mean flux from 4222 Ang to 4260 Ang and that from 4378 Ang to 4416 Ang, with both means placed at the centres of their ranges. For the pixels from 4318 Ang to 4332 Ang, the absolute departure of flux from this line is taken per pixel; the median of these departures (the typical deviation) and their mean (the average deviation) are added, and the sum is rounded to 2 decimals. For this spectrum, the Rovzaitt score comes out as 0.73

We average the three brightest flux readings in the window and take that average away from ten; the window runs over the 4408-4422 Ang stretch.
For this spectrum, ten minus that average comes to -20.9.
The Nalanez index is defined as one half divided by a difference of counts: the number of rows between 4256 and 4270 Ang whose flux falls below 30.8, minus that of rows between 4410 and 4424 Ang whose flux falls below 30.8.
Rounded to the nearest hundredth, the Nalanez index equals -0.10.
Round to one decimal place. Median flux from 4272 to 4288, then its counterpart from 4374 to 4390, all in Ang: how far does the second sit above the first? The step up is -0.3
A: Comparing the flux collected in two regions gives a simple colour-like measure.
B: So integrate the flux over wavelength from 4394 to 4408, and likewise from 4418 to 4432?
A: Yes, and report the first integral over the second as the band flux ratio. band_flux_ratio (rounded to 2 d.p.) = 0.99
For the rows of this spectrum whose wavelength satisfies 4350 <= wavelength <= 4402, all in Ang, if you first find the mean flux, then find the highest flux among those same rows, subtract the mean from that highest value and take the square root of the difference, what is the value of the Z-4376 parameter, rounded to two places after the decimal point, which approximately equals 0.78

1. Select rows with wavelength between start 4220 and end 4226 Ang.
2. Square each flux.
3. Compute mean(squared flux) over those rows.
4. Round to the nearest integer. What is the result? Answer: 986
